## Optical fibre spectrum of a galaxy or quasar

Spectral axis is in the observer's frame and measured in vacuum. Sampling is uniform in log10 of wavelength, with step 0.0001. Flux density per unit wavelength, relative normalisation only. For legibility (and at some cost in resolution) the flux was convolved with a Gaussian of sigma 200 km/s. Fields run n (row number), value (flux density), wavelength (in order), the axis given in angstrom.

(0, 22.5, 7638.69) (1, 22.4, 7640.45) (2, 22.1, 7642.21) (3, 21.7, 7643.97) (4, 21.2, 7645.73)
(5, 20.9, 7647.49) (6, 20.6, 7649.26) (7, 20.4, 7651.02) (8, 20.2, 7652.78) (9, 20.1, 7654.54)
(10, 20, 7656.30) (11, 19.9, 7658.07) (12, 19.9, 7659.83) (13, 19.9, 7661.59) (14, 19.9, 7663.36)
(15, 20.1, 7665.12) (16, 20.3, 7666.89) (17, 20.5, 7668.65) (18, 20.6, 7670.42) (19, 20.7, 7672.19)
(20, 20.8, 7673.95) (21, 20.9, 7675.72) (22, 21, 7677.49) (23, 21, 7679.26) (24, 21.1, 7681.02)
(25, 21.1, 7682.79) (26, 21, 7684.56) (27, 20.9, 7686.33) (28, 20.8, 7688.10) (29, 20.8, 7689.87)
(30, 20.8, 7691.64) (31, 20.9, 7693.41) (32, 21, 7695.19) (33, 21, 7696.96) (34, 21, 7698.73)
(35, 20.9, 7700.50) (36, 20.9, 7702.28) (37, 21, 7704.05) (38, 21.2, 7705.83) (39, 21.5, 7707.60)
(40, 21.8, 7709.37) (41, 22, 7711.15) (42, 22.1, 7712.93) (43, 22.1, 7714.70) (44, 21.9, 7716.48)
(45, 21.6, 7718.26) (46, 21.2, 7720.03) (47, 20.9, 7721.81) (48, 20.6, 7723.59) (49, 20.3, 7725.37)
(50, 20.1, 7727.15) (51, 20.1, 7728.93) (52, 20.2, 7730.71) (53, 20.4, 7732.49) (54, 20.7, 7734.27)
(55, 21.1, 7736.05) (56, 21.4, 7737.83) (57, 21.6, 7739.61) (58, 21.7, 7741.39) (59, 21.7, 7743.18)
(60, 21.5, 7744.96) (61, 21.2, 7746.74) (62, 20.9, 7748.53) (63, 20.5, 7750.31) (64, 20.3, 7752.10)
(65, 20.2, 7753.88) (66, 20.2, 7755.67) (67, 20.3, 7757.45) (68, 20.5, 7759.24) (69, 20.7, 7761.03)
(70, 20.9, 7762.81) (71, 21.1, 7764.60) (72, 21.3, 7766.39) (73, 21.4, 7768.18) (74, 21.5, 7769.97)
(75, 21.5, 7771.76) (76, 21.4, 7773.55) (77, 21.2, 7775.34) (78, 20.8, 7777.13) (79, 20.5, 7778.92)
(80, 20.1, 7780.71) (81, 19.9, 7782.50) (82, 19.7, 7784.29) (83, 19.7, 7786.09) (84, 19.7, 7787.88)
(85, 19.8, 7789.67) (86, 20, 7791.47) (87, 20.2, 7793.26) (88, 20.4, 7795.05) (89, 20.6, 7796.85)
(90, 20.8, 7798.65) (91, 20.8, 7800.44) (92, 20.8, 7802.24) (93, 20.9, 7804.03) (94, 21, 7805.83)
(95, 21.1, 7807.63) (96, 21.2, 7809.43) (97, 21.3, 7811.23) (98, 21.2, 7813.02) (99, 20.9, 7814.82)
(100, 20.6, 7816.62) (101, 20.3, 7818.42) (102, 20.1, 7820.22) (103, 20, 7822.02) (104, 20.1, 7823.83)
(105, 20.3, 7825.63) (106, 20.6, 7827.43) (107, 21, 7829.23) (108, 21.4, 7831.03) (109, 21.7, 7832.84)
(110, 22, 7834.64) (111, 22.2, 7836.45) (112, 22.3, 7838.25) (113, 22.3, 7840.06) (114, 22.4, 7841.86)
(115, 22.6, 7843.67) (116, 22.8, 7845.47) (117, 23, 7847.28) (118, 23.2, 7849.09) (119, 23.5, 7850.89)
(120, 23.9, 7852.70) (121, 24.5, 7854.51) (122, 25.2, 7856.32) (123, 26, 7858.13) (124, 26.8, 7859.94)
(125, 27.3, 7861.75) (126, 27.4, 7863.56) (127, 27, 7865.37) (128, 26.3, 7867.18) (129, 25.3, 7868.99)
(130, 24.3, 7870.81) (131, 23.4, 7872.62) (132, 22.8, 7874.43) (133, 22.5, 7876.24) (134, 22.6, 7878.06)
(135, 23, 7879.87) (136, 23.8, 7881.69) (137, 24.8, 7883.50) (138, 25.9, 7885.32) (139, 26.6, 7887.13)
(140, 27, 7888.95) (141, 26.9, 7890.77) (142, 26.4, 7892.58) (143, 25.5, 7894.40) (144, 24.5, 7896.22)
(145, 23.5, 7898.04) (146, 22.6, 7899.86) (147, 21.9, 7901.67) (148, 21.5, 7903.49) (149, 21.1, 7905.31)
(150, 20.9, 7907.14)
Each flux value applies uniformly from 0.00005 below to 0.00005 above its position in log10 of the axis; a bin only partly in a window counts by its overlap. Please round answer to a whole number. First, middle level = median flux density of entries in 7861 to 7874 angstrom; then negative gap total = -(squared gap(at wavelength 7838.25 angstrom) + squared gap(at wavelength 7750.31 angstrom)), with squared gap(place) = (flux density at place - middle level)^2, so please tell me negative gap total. -50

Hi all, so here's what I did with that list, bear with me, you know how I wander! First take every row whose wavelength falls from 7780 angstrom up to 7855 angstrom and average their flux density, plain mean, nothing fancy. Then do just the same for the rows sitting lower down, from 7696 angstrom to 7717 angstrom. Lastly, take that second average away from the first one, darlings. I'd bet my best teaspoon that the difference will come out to -0.24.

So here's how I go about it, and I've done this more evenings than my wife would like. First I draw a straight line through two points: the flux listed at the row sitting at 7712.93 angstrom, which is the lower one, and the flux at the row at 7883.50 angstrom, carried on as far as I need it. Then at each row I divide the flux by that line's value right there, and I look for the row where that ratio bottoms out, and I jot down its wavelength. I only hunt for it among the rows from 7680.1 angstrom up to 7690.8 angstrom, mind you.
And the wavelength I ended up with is 7689.87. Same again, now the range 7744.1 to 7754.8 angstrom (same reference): 7753.88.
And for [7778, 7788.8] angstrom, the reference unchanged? 7787.88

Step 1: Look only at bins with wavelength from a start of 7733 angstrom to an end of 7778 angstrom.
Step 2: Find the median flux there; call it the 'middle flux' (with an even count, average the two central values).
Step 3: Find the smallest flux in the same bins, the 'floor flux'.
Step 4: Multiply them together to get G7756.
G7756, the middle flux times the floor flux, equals 426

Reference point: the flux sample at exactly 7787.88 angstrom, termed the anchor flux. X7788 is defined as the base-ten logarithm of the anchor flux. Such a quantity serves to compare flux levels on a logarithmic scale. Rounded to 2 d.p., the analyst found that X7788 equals 1.29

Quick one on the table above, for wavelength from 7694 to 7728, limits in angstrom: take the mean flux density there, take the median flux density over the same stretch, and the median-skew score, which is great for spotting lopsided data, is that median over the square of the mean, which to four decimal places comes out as 0.0467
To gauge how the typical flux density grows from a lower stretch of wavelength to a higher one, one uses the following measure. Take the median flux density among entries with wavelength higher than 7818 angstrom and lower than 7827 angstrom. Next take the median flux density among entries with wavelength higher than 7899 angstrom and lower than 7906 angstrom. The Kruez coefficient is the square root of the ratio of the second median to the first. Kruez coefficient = 1.04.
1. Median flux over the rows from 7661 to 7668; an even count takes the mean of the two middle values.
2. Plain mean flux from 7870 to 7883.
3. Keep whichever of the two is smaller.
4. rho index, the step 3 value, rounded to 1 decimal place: 20.0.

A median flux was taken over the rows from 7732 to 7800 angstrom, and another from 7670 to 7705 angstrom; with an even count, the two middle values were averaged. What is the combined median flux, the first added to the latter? 41.6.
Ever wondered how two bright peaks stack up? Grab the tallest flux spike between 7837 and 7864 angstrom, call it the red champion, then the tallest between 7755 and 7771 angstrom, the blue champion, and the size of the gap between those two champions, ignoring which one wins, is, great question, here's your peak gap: 5.9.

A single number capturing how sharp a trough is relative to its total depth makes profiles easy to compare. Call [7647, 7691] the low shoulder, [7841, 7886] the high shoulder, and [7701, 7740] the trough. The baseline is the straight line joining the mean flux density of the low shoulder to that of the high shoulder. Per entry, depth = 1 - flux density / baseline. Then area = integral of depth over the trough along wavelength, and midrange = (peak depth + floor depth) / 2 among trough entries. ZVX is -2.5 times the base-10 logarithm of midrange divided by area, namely 3.9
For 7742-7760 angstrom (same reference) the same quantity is 3.3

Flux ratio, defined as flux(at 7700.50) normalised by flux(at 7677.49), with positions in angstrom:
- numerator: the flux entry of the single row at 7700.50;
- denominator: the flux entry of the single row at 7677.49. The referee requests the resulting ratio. 1.00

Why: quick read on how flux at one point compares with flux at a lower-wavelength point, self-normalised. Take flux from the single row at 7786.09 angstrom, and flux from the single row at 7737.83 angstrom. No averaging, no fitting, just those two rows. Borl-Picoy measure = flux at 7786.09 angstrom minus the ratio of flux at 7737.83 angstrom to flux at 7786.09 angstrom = 19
